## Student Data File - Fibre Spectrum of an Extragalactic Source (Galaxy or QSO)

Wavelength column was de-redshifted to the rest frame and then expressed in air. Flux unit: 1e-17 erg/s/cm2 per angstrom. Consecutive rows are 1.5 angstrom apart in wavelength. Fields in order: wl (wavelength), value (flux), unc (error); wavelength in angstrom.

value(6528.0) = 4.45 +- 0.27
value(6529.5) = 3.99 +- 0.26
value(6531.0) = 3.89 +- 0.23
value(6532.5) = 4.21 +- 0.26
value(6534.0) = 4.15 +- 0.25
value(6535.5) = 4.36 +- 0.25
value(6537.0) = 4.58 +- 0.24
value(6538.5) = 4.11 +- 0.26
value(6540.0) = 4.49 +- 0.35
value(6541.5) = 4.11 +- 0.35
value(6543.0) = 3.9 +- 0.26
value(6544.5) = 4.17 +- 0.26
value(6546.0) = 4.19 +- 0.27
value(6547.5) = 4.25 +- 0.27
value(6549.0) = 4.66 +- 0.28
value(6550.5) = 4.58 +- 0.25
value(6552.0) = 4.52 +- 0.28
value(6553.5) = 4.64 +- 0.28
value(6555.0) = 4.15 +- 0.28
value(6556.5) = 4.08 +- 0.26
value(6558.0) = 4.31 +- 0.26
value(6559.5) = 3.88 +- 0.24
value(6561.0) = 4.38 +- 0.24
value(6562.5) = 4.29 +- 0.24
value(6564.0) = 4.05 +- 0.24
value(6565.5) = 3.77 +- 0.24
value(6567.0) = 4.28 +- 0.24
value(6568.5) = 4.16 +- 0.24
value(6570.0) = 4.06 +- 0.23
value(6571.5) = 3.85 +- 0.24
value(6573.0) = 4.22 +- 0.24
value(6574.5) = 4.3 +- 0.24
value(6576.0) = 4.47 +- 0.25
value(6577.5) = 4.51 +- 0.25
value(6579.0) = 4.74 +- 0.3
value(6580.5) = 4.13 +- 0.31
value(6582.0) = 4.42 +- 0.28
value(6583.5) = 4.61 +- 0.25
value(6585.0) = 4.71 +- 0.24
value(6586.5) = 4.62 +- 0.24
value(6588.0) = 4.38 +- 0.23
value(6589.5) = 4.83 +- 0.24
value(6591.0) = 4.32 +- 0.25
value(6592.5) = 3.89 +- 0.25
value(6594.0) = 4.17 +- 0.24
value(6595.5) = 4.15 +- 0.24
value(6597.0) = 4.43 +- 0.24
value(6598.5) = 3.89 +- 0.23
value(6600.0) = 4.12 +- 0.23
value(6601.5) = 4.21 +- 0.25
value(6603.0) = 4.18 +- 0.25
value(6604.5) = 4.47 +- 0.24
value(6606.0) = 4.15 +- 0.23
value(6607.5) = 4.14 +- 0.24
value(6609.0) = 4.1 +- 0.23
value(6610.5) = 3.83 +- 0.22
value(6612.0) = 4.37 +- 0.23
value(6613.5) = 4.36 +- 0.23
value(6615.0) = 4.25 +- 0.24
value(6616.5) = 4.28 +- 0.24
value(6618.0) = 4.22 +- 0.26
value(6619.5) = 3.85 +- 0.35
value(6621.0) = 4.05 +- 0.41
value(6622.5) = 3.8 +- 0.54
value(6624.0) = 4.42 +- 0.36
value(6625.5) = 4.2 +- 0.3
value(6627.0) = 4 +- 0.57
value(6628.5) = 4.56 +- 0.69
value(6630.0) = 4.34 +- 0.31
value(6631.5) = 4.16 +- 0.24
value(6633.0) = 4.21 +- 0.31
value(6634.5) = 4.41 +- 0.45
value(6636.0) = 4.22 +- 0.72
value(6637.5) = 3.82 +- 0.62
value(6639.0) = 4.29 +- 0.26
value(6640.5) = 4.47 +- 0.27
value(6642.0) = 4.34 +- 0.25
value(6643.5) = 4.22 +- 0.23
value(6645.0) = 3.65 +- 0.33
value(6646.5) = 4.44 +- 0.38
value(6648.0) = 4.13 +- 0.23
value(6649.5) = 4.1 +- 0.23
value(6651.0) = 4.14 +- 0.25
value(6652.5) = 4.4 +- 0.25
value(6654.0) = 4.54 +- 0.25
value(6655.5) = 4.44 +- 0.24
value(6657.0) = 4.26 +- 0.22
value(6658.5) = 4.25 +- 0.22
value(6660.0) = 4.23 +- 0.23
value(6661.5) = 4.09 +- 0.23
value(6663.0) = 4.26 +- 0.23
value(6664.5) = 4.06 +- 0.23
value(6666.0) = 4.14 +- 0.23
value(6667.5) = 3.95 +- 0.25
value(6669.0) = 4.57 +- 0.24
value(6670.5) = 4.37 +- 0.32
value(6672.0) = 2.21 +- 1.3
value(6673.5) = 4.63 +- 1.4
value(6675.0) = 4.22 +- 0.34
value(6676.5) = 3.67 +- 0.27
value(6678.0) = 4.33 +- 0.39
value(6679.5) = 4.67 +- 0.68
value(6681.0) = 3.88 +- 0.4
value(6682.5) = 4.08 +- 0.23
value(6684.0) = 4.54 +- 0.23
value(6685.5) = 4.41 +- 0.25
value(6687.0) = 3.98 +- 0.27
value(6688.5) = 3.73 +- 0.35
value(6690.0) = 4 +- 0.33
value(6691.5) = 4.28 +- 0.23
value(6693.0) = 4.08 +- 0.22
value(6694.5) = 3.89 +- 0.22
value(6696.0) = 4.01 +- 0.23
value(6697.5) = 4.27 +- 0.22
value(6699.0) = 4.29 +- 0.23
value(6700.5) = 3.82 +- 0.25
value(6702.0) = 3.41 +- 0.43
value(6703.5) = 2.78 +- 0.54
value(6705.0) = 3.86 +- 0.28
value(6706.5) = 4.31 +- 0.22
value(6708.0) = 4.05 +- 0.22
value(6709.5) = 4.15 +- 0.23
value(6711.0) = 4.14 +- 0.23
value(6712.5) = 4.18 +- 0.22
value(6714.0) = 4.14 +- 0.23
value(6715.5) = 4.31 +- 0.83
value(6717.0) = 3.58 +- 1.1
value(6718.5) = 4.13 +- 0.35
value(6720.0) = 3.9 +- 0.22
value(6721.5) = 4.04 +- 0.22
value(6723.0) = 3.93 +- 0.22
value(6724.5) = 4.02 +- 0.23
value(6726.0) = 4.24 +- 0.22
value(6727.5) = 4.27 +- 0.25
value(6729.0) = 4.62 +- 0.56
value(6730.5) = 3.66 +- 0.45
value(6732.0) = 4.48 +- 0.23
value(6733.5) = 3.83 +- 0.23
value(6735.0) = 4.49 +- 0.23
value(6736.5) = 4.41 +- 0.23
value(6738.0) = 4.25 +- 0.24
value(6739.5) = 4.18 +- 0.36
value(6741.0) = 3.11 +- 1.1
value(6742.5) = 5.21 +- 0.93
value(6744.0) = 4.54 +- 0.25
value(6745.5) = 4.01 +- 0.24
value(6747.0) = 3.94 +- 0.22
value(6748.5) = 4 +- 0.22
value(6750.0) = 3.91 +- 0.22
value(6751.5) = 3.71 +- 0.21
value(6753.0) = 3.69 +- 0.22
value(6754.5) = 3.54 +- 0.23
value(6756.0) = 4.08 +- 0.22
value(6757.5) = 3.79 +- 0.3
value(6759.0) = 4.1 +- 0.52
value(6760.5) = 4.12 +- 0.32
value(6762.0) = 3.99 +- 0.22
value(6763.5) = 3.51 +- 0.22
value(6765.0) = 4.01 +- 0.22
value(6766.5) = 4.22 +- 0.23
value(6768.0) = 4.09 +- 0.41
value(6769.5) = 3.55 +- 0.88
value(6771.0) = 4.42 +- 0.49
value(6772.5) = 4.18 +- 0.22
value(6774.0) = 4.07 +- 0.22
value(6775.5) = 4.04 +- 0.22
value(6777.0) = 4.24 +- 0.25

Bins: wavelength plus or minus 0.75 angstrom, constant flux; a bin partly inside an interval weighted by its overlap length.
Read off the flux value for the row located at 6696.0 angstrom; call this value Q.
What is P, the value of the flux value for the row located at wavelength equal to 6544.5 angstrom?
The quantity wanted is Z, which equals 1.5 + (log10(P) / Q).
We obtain 1.65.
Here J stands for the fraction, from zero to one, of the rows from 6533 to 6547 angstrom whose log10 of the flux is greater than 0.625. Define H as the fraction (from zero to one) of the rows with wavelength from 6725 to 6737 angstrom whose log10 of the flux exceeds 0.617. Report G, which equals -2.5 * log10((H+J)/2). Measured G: 0.7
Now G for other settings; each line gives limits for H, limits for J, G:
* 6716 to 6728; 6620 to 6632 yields 1.3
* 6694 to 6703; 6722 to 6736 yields 0.9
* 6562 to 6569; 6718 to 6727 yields 1.0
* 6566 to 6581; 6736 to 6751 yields 0.6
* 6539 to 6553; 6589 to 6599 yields 0.5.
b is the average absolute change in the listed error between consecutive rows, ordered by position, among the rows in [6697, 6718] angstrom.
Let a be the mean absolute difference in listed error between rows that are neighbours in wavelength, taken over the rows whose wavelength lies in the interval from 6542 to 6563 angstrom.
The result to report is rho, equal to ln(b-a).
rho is -2.21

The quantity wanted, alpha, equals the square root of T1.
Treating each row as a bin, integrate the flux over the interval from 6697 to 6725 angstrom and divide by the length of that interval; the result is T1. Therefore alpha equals 1.99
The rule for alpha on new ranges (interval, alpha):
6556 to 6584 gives 2.06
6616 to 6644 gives 2.05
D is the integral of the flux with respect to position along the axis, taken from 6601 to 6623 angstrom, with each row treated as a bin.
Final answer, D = 91.4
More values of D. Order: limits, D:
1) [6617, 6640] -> 96.0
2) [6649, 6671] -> 93.6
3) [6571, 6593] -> 97.1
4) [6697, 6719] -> 87.0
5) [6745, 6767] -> 85.9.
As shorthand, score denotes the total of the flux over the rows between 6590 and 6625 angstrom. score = 96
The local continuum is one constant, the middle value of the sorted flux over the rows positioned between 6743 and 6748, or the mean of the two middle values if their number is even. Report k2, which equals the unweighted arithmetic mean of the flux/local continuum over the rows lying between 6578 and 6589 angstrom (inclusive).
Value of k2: 1.13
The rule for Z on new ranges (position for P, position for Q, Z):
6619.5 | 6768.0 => 1.64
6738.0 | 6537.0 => 1.64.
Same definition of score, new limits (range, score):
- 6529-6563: 98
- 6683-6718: 92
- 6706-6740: 95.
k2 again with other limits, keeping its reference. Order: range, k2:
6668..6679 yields 1.00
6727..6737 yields 1.06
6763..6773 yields 1.00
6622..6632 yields 1.05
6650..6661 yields 1.08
